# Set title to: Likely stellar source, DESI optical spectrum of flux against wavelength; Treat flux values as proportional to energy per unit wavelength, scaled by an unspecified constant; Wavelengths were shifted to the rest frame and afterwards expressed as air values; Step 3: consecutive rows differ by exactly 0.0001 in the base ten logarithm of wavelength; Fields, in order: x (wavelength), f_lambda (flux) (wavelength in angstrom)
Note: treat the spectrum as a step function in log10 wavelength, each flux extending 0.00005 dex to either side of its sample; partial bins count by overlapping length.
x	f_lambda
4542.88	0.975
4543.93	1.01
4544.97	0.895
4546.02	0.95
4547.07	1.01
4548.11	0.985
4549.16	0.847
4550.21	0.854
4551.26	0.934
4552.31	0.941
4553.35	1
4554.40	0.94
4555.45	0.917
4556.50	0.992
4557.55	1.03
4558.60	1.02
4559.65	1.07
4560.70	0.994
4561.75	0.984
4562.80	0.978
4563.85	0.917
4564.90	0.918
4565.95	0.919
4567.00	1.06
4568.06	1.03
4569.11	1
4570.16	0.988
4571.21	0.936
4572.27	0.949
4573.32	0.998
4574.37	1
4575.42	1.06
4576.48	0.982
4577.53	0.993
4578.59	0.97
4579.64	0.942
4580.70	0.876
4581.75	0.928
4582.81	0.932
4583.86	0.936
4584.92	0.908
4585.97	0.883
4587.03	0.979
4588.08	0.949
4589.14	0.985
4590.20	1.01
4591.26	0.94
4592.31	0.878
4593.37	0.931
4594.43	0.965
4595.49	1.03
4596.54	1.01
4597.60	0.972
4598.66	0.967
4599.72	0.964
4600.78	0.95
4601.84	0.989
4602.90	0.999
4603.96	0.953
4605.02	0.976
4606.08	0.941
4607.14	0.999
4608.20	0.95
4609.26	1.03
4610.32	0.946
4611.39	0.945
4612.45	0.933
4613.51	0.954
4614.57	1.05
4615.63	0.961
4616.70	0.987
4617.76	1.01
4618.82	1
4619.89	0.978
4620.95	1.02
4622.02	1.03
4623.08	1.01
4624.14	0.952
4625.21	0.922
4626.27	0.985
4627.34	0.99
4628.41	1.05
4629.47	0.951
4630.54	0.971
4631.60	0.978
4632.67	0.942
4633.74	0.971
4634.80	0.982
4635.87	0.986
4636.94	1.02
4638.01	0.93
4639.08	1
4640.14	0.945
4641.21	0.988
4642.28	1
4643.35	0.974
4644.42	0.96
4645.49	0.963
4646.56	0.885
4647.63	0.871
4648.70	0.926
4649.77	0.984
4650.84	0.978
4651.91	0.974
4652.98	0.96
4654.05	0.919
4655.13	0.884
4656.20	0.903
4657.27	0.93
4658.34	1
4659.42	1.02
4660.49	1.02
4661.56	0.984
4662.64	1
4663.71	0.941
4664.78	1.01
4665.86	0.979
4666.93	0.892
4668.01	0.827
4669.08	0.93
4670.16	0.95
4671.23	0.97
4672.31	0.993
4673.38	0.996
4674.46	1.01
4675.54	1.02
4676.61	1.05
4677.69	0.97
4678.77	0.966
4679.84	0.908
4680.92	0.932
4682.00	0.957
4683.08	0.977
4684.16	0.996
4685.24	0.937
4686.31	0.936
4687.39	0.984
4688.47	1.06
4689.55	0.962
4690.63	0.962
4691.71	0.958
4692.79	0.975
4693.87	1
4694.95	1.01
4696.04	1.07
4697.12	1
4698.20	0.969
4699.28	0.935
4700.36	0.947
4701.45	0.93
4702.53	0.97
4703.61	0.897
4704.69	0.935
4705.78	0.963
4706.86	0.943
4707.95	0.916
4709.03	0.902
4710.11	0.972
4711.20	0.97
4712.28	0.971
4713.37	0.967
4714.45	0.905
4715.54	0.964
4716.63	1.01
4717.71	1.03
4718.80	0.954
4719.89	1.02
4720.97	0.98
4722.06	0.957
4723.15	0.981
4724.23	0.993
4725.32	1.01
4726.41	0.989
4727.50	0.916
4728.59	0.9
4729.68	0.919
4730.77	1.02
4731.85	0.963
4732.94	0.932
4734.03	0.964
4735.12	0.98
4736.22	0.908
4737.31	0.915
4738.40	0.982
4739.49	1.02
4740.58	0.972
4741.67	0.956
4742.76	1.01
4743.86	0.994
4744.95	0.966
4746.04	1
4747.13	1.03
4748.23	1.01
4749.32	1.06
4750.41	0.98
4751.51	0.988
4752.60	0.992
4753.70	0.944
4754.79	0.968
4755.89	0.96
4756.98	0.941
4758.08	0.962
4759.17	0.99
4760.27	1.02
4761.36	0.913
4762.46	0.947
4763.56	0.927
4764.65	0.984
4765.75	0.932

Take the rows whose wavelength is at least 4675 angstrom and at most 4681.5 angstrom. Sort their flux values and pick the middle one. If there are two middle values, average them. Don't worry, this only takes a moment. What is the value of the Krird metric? 0.968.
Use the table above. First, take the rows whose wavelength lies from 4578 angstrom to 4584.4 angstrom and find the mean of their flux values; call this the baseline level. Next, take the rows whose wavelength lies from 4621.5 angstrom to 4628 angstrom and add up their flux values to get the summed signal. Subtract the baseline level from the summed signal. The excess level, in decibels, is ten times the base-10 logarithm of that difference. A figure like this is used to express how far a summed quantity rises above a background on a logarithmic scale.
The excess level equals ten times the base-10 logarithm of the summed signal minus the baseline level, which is 6.95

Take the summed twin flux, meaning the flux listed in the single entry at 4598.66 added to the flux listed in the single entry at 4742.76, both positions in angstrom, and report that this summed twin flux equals 1.98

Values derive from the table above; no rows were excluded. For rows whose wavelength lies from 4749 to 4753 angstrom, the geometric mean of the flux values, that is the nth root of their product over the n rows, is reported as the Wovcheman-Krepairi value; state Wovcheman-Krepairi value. 1.00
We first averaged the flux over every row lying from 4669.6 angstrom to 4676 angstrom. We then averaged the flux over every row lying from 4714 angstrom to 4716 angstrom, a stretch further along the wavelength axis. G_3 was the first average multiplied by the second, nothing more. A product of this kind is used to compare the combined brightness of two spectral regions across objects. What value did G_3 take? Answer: 0.92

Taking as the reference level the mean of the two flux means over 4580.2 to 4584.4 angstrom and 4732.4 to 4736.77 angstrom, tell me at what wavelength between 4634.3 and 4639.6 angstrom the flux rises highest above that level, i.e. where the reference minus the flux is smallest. 4636.94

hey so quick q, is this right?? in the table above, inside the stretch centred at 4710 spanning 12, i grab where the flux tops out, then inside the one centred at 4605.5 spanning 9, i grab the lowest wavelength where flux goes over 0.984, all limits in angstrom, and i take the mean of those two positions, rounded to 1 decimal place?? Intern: 4656.0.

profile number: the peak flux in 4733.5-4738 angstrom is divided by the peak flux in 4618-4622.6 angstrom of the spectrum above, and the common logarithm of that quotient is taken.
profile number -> -0.02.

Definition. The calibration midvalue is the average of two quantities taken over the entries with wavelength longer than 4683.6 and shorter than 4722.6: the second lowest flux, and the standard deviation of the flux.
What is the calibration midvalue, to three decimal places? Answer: 0.471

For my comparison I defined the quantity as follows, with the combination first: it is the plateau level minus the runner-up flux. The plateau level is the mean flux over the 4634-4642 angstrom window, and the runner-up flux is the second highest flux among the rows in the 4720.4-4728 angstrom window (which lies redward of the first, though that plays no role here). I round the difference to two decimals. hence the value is -0.01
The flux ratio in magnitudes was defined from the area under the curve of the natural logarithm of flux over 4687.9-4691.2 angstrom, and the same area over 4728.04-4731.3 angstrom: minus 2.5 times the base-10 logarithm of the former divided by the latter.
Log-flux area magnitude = 2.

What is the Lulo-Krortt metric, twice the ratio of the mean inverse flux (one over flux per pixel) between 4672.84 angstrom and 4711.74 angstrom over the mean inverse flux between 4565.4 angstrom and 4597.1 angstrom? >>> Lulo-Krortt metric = 1.99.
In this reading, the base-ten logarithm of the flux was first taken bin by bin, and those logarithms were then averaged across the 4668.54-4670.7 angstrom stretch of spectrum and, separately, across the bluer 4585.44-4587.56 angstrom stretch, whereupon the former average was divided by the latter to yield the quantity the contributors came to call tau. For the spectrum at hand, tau 0.9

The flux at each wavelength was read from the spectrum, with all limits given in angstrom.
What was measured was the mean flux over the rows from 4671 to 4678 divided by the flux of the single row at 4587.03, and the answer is 1.02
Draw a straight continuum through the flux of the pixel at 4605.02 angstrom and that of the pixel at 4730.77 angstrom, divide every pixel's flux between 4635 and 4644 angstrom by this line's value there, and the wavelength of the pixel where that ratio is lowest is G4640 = 4638.01 angstrom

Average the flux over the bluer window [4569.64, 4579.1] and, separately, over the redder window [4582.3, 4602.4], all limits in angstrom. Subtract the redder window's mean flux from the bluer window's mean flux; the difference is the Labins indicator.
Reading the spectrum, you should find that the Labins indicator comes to 0.029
